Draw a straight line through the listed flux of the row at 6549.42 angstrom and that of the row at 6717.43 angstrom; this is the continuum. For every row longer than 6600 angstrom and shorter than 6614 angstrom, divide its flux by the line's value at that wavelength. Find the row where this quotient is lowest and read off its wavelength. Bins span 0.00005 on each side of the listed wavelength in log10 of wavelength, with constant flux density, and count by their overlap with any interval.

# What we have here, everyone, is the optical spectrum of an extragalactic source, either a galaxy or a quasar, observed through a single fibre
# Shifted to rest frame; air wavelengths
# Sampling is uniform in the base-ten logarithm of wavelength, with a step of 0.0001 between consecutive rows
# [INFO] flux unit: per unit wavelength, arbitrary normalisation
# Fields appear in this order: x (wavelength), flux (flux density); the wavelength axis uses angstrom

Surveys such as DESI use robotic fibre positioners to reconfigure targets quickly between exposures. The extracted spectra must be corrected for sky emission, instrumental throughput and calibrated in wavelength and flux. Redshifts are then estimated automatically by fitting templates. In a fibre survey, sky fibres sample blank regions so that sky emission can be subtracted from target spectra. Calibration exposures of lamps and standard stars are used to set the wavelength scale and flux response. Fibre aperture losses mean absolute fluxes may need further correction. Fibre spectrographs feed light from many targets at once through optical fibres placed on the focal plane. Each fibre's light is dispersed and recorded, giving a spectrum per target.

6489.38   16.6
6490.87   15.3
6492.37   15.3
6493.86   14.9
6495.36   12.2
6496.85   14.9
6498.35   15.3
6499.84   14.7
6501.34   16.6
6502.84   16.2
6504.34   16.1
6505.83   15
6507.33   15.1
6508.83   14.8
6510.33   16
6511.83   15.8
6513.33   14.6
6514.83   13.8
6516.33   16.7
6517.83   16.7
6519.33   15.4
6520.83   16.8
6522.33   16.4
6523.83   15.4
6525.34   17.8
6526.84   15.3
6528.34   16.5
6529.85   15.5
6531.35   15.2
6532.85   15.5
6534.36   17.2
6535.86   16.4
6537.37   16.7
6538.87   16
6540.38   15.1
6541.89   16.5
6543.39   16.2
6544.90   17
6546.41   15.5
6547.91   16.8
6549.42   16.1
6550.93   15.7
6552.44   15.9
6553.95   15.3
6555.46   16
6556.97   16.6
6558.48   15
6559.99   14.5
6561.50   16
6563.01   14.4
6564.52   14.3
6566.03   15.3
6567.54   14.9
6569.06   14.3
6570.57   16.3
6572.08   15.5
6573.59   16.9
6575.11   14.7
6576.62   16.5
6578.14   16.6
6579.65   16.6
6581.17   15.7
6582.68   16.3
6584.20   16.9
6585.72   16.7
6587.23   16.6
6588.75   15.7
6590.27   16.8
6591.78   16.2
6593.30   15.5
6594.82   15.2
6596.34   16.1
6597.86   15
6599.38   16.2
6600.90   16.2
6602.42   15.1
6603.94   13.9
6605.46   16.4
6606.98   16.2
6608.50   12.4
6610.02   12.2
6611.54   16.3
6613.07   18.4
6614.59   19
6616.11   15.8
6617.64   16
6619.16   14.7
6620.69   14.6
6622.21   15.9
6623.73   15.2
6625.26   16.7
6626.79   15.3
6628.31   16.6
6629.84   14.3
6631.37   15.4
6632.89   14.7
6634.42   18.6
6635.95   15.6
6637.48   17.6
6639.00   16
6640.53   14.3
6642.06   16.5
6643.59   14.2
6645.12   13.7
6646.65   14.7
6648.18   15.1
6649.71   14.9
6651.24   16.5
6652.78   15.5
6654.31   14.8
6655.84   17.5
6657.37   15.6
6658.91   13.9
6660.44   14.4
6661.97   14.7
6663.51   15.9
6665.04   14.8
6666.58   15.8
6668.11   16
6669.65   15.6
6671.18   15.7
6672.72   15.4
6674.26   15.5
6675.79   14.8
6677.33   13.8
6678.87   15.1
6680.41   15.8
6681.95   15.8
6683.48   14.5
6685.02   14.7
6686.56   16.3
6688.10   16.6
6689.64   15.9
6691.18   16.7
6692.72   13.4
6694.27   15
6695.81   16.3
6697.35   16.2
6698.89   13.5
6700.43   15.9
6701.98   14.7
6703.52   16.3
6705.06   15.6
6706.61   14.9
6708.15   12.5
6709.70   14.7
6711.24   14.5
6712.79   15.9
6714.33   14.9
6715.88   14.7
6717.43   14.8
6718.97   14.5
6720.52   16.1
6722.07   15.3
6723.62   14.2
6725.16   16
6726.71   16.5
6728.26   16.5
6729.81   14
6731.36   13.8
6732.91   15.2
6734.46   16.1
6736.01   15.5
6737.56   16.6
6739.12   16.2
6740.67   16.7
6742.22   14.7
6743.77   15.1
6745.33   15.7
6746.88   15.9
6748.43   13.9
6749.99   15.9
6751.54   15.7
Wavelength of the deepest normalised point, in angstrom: 6610.02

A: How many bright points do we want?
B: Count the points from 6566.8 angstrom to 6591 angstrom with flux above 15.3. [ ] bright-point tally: 13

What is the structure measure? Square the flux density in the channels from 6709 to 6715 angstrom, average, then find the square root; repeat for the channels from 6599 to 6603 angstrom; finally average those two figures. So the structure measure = 15.4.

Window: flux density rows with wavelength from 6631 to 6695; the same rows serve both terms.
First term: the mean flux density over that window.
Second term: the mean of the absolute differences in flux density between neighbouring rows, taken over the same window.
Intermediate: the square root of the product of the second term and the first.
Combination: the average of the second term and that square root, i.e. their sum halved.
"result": 2.7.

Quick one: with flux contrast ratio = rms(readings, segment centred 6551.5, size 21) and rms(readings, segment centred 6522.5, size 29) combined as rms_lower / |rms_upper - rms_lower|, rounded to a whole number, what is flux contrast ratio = 428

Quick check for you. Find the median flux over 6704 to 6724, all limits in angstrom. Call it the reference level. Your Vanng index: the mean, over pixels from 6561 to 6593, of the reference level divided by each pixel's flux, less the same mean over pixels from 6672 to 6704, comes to -0.033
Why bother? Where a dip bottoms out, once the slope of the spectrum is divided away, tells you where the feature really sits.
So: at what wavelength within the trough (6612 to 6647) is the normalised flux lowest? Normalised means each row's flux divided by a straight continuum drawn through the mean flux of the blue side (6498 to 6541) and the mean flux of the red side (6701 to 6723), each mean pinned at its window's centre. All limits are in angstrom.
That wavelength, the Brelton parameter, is 6645.12 angstrom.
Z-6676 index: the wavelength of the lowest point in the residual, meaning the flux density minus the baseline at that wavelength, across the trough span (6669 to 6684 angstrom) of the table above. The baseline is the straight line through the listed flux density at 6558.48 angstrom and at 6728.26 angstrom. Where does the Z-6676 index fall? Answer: 6677.33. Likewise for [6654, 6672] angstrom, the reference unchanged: 6658.91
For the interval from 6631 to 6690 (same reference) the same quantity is 6677.33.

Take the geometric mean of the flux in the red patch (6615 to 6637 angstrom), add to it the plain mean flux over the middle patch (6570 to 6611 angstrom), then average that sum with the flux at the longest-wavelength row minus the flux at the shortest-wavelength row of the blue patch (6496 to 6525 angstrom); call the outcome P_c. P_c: 15.9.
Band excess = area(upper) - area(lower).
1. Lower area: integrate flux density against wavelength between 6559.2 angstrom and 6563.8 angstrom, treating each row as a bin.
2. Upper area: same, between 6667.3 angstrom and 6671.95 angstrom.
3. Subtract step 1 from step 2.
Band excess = 5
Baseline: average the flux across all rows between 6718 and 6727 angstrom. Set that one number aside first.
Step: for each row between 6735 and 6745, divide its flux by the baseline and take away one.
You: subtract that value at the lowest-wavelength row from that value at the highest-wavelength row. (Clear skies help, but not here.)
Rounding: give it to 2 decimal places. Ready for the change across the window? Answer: -0.03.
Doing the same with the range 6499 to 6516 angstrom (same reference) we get -0.06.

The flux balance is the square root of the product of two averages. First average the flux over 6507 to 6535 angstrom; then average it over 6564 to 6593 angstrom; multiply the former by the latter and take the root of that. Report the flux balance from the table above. 15.9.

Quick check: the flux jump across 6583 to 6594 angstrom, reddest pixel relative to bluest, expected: -1.4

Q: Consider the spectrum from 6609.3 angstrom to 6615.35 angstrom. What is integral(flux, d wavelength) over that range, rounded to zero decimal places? 100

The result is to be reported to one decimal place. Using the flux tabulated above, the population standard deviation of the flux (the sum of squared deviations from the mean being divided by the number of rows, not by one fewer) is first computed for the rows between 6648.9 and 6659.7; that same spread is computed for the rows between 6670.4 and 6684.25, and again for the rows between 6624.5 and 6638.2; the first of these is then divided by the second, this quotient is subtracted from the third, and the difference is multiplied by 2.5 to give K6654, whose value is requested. -1.0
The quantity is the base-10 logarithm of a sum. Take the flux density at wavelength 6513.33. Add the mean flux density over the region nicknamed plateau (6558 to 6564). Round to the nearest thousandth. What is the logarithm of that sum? 1.471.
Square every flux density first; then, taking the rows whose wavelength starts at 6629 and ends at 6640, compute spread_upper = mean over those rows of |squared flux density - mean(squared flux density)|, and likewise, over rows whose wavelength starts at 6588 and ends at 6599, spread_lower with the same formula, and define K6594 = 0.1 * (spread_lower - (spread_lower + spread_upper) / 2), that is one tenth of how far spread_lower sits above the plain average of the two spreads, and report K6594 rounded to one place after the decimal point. -1.2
